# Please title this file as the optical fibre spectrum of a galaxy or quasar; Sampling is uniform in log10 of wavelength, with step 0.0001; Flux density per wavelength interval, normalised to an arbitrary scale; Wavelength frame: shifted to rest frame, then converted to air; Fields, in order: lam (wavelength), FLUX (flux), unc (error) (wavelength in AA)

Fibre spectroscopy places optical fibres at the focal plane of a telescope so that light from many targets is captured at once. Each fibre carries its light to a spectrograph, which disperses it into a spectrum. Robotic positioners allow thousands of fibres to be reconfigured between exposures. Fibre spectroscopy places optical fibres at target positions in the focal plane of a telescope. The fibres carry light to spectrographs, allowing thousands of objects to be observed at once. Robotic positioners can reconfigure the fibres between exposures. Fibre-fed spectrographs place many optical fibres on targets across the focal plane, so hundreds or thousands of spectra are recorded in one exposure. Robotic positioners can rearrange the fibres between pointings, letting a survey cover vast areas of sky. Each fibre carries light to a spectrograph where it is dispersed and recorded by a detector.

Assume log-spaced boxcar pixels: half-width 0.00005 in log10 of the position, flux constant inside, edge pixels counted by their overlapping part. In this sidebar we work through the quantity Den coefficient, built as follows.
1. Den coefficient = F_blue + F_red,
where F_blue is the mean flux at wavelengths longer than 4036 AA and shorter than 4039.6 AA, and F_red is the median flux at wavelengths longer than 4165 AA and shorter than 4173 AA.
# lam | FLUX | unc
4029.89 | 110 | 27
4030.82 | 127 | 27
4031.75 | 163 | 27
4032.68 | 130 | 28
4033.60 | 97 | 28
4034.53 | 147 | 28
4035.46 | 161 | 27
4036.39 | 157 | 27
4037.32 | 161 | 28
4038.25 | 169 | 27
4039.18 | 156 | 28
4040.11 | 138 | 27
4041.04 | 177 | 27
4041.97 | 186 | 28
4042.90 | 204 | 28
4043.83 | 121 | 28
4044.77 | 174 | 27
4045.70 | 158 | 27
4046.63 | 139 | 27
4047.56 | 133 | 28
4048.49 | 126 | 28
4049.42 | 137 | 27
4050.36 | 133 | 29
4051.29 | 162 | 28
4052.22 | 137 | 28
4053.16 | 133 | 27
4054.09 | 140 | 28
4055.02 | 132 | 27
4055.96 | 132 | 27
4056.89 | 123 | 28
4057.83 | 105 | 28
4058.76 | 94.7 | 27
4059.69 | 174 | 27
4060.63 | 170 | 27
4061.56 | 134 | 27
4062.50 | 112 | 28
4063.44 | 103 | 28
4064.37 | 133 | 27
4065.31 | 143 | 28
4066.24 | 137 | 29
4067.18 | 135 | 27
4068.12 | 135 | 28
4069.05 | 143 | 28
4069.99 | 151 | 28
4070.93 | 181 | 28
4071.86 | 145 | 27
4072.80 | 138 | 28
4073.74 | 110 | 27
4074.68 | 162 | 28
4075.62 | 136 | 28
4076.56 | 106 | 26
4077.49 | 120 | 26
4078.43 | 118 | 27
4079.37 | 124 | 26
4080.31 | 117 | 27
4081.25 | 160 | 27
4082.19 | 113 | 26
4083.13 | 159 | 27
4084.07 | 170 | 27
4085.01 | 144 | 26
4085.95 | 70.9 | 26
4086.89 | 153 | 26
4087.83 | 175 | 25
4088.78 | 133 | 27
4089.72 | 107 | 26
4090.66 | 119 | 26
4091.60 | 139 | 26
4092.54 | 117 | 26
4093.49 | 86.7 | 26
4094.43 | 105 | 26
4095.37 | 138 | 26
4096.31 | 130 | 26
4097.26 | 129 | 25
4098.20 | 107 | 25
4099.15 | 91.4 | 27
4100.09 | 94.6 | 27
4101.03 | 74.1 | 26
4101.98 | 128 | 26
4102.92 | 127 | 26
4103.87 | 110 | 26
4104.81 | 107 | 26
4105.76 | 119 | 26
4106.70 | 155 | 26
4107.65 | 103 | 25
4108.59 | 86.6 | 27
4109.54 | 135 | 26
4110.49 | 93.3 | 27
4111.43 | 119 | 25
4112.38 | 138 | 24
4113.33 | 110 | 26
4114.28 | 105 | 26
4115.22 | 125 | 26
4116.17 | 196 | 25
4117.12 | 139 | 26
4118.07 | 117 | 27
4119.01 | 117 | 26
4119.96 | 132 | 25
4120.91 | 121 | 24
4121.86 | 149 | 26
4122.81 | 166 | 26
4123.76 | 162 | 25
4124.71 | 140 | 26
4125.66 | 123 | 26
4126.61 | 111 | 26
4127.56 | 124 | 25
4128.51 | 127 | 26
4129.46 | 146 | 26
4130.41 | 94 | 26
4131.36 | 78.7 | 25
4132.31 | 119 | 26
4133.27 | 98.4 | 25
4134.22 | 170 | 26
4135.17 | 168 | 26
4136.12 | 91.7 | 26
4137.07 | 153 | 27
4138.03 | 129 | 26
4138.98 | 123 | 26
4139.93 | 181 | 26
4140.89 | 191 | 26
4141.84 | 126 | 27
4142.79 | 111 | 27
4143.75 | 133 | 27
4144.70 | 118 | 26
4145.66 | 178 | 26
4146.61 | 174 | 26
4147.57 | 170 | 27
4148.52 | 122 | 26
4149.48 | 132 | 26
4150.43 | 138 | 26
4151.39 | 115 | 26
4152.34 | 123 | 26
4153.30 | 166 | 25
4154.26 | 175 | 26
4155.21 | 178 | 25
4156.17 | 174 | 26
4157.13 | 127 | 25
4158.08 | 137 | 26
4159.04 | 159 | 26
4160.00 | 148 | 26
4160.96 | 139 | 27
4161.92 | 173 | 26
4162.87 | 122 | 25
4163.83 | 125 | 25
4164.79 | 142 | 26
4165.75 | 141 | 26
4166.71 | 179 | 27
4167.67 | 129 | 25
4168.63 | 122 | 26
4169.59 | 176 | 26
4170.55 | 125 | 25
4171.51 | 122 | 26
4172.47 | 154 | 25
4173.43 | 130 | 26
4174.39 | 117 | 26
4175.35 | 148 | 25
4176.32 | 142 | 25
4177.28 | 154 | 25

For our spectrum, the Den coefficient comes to 296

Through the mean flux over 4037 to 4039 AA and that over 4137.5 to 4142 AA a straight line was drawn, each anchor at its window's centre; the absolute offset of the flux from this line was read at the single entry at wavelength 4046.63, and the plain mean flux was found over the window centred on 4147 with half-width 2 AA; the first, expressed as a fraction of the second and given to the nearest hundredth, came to 0.15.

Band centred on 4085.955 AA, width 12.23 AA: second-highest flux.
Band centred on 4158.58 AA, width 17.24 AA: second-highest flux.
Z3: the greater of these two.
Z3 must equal 178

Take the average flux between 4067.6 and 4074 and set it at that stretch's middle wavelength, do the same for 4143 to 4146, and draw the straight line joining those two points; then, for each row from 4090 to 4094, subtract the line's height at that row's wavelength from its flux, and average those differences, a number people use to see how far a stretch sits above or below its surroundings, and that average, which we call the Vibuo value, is -28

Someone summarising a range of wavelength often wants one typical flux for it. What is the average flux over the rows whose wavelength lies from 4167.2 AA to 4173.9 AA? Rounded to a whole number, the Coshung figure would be 137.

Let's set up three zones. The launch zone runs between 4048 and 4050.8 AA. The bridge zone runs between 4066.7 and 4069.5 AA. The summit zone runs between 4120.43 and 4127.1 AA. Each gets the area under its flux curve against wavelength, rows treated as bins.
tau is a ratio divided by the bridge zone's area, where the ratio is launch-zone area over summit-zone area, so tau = 0.0010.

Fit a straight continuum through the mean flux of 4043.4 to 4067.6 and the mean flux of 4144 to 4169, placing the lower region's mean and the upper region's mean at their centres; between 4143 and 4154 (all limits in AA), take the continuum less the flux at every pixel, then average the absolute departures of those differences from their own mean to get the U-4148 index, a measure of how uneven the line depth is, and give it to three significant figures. 21.4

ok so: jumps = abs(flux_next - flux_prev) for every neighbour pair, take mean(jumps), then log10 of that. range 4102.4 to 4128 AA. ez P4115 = 1.37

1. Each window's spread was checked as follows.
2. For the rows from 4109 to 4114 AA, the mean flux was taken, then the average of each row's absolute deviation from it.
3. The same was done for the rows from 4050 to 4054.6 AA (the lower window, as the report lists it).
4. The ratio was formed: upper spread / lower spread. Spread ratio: 1.66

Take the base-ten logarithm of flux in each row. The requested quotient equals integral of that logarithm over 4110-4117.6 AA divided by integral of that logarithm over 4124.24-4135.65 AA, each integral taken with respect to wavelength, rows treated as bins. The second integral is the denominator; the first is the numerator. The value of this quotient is 0.7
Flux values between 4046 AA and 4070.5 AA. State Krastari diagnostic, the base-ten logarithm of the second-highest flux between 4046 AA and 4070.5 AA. 2.23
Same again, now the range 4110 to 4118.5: 2.14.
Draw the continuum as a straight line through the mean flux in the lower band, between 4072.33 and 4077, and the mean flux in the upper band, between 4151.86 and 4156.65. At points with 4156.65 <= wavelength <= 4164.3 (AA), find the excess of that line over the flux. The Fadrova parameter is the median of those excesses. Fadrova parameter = 27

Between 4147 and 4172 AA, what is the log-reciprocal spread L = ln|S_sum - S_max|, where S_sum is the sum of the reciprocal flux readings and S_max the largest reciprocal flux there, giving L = -1.74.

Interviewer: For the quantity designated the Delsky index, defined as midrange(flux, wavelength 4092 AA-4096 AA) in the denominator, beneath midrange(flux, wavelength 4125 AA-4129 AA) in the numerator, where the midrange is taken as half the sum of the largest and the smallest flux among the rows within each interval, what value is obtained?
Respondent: 1.06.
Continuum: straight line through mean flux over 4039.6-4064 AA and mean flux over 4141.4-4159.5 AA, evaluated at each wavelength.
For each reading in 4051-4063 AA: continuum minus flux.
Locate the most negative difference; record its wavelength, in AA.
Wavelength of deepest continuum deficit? 4059.69 AA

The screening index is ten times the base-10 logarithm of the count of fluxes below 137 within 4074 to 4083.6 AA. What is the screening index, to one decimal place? 8.5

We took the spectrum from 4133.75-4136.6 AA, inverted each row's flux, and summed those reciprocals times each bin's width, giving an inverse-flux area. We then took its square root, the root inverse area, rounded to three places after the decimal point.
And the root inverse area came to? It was 0.147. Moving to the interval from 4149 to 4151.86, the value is 0.150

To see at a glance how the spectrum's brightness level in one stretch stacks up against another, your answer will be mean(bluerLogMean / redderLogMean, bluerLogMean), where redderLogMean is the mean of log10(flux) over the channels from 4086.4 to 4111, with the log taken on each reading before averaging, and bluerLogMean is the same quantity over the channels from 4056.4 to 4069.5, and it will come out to 1.57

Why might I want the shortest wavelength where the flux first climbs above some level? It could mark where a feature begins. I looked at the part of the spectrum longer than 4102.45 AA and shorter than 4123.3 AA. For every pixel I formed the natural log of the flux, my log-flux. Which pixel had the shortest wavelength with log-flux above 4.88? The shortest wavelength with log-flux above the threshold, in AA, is 4106.70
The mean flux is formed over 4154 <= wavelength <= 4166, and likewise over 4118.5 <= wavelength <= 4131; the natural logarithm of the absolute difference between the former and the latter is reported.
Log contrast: 2.9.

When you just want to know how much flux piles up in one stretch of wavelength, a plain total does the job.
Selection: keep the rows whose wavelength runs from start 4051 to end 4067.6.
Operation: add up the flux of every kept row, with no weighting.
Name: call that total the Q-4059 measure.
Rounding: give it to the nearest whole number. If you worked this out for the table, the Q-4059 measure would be 2400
